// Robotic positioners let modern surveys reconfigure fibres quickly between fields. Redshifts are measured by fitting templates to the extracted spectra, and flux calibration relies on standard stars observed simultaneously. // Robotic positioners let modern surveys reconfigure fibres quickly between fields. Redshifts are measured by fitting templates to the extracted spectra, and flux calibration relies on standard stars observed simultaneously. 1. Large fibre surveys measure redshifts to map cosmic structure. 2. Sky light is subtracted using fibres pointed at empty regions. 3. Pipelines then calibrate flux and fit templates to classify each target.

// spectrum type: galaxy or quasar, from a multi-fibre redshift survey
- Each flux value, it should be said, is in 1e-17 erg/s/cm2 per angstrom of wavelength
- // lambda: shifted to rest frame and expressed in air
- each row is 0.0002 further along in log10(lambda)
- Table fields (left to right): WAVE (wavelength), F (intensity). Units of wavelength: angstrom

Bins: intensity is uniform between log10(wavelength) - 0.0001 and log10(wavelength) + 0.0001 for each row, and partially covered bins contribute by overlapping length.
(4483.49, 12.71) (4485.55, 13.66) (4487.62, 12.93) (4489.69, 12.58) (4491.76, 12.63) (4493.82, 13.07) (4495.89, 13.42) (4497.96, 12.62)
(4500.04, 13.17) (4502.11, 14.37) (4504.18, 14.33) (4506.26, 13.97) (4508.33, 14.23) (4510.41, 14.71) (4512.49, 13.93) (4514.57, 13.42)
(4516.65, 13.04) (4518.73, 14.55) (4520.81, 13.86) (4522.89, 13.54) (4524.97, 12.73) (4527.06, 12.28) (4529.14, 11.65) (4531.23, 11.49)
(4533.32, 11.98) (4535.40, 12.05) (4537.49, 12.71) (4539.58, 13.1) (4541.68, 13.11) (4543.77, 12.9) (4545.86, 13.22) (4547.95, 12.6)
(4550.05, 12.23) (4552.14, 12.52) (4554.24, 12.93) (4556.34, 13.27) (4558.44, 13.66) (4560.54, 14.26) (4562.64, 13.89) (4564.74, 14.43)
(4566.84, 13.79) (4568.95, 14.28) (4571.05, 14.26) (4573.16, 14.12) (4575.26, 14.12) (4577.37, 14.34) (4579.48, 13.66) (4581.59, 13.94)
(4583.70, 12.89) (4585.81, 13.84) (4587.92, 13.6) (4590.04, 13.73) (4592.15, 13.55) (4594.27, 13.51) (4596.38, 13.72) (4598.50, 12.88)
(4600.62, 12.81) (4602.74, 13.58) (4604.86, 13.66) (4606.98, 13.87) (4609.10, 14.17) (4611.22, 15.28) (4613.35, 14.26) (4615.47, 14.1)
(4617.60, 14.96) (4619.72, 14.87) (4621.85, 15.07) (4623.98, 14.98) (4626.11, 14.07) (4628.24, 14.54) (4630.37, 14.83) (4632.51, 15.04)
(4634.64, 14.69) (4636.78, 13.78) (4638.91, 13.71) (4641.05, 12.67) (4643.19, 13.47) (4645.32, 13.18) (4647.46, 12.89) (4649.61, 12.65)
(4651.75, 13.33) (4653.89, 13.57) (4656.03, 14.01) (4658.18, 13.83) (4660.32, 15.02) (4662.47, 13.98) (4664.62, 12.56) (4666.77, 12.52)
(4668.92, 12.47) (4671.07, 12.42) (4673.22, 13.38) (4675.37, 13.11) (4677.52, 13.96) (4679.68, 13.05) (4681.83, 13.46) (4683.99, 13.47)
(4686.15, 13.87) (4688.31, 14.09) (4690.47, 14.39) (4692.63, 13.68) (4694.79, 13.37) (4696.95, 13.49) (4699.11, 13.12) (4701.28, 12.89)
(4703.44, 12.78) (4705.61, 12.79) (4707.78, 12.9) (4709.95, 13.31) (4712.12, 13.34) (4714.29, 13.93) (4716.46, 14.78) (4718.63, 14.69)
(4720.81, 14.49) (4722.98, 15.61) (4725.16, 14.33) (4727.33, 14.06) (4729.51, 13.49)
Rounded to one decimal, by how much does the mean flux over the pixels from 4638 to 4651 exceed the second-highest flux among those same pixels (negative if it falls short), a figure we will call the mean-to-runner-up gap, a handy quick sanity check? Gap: -0.4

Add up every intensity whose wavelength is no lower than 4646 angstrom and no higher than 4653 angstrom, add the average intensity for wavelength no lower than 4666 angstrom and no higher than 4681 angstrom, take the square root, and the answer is 7.2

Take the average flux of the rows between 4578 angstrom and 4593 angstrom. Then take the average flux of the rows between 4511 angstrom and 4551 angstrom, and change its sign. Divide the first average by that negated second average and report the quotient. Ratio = -1.06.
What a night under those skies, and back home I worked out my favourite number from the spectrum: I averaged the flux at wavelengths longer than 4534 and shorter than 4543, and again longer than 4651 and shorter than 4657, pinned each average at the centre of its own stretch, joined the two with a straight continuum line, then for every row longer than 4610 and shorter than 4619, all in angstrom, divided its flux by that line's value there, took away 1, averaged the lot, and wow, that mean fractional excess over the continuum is 0.10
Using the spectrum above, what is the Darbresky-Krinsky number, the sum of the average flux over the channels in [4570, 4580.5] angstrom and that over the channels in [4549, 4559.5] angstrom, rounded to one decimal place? 27.0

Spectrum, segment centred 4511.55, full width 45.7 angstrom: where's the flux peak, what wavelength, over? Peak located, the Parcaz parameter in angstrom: 4510.41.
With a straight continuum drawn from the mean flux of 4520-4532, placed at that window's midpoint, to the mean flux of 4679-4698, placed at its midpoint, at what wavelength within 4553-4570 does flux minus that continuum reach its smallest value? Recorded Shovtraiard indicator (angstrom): 4554.24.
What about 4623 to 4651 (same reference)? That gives 4649.61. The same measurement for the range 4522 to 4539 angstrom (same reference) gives 4531.23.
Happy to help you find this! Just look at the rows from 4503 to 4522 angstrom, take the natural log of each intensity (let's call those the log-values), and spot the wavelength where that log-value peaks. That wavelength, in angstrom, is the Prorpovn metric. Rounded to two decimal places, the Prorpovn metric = 4510.41 angstrom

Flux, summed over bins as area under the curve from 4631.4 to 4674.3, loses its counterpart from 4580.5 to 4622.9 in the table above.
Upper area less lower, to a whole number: -13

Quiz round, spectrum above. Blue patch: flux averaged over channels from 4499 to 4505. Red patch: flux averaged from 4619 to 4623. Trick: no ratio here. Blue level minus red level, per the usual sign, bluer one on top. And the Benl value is -1.0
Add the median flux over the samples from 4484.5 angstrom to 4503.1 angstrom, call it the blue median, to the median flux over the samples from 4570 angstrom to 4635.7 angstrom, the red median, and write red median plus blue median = 27.2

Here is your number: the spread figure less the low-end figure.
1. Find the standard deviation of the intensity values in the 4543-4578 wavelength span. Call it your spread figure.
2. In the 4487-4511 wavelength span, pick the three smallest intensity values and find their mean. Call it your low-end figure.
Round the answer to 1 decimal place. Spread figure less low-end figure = -11.9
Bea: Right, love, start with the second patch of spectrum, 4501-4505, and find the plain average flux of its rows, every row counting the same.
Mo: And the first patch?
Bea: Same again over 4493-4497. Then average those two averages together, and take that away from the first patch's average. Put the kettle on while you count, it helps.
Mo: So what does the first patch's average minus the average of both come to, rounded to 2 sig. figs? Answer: -0.55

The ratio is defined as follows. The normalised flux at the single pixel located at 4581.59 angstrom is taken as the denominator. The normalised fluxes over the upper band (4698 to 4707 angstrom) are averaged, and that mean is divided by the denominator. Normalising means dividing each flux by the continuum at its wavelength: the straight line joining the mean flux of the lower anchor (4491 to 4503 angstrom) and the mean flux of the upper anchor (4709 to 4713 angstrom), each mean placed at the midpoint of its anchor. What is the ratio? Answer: 0.92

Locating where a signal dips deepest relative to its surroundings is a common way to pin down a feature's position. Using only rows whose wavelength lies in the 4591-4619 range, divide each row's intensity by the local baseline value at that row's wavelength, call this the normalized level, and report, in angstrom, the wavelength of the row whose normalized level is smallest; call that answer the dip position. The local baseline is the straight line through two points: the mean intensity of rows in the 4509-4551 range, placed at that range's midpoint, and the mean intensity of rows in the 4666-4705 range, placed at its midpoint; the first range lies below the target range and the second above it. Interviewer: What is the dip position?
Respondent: 4600.62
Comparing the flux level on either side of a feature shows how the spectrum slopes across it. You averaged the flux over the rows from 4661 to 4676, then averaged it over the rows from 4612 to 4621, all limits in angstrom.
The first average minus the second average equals -1.6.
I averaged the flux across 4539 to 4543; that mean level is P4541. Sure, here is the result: 13.1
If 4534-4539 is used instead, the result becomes 12.4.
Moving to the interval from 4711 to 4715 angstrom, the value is 13.6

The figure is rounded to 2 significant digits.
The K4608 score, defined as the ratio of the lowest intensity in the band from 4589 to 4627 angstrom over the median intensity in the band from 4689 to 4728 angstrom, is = 0.94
